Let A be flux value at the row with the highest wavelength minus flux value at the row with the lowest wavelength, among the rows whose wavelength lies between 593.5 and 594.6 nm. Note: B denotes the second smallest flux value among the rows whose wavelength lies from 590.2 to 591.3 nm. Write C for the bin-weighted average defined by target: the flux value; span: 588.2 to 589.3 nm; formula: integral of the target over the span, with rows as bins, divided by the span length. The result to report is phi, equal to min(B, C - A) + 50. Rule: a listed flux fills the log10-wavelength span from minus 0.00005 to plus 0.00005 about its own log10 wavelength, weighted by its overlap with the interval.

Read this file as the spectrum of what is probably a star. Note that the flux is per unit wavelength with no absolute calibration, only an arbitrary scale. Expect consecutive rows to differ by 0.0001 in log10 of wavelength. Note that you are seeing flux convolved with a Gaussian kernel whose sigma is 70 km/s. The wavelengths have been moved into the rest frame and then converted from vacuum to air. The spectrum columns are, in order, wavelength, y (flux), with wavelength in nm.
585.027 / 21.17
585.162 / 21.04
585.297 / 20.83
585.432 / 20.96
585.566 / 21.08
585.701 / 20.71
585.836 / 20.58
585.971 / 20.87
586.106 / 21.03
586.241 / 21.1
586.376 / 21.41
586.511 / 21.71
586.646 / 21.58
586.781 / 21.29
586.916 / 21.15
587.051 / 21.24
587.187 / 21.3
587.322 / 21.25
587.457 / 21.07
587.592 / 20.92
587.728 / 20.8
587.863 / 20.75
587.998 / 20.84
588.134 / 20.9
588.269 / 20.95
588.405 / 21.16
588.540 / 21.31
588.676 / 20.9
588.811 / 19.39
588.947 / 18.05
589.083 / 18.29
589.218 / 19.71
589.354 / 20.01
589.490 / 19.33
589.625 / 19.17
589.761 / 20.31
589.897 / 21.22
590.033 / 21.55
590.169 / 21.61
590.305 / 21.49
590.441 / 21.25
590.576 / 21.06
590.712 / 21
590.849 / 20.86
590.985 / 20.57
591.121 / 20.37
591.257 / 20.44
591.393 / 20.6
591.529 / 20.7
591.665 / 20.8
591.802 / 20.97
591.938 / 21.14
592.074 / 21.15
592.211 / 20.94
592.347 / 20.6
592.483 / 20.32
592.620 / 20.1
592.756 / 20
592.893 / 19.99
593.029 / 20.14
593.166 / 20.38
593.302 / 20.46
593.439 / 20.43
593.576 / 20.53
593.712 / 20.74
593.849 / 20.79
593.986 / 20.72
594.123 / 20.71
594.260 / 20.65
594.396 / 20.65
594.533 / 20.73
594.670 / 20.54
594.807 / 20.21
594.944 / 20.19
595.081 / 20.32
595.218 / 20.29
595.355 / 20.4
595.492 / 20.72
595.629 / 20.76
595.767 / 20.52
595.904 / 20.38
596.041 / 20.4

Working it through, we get 69.8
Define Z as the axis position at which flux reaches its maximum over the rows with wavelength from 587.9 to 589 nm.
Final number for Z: 588.540 nm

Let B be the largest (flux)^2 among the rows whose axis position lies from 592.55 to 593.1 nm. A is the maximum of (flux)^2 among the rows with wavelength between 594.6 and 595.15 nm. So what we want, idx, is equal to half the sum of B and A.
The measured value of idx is 414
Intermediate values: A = 422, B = 406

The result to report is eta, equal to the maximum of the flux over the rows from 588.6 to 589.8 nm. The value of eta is 20.9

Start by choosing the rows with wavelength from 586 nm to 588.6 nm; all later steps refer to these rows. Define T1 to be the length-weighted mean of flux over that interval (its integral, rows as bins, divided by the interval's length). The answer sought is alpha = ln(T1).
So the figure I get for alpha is 3.05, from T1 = 21.1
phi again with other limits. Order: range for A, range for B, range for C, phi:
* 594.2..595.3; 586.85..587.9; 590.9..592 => 70.8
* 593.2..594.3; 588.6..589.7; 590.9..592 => 68.3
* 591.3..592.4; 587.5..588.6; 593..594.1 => 70.5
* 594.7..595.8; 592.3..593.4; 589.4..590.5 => 70.0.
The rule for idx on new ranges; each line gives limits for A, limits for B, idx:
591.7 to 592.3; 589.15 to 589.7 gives 424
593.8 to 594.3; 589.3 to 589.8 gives 422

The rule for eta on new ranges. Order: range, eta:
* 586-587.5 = 21.71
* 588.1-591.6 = 21.61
